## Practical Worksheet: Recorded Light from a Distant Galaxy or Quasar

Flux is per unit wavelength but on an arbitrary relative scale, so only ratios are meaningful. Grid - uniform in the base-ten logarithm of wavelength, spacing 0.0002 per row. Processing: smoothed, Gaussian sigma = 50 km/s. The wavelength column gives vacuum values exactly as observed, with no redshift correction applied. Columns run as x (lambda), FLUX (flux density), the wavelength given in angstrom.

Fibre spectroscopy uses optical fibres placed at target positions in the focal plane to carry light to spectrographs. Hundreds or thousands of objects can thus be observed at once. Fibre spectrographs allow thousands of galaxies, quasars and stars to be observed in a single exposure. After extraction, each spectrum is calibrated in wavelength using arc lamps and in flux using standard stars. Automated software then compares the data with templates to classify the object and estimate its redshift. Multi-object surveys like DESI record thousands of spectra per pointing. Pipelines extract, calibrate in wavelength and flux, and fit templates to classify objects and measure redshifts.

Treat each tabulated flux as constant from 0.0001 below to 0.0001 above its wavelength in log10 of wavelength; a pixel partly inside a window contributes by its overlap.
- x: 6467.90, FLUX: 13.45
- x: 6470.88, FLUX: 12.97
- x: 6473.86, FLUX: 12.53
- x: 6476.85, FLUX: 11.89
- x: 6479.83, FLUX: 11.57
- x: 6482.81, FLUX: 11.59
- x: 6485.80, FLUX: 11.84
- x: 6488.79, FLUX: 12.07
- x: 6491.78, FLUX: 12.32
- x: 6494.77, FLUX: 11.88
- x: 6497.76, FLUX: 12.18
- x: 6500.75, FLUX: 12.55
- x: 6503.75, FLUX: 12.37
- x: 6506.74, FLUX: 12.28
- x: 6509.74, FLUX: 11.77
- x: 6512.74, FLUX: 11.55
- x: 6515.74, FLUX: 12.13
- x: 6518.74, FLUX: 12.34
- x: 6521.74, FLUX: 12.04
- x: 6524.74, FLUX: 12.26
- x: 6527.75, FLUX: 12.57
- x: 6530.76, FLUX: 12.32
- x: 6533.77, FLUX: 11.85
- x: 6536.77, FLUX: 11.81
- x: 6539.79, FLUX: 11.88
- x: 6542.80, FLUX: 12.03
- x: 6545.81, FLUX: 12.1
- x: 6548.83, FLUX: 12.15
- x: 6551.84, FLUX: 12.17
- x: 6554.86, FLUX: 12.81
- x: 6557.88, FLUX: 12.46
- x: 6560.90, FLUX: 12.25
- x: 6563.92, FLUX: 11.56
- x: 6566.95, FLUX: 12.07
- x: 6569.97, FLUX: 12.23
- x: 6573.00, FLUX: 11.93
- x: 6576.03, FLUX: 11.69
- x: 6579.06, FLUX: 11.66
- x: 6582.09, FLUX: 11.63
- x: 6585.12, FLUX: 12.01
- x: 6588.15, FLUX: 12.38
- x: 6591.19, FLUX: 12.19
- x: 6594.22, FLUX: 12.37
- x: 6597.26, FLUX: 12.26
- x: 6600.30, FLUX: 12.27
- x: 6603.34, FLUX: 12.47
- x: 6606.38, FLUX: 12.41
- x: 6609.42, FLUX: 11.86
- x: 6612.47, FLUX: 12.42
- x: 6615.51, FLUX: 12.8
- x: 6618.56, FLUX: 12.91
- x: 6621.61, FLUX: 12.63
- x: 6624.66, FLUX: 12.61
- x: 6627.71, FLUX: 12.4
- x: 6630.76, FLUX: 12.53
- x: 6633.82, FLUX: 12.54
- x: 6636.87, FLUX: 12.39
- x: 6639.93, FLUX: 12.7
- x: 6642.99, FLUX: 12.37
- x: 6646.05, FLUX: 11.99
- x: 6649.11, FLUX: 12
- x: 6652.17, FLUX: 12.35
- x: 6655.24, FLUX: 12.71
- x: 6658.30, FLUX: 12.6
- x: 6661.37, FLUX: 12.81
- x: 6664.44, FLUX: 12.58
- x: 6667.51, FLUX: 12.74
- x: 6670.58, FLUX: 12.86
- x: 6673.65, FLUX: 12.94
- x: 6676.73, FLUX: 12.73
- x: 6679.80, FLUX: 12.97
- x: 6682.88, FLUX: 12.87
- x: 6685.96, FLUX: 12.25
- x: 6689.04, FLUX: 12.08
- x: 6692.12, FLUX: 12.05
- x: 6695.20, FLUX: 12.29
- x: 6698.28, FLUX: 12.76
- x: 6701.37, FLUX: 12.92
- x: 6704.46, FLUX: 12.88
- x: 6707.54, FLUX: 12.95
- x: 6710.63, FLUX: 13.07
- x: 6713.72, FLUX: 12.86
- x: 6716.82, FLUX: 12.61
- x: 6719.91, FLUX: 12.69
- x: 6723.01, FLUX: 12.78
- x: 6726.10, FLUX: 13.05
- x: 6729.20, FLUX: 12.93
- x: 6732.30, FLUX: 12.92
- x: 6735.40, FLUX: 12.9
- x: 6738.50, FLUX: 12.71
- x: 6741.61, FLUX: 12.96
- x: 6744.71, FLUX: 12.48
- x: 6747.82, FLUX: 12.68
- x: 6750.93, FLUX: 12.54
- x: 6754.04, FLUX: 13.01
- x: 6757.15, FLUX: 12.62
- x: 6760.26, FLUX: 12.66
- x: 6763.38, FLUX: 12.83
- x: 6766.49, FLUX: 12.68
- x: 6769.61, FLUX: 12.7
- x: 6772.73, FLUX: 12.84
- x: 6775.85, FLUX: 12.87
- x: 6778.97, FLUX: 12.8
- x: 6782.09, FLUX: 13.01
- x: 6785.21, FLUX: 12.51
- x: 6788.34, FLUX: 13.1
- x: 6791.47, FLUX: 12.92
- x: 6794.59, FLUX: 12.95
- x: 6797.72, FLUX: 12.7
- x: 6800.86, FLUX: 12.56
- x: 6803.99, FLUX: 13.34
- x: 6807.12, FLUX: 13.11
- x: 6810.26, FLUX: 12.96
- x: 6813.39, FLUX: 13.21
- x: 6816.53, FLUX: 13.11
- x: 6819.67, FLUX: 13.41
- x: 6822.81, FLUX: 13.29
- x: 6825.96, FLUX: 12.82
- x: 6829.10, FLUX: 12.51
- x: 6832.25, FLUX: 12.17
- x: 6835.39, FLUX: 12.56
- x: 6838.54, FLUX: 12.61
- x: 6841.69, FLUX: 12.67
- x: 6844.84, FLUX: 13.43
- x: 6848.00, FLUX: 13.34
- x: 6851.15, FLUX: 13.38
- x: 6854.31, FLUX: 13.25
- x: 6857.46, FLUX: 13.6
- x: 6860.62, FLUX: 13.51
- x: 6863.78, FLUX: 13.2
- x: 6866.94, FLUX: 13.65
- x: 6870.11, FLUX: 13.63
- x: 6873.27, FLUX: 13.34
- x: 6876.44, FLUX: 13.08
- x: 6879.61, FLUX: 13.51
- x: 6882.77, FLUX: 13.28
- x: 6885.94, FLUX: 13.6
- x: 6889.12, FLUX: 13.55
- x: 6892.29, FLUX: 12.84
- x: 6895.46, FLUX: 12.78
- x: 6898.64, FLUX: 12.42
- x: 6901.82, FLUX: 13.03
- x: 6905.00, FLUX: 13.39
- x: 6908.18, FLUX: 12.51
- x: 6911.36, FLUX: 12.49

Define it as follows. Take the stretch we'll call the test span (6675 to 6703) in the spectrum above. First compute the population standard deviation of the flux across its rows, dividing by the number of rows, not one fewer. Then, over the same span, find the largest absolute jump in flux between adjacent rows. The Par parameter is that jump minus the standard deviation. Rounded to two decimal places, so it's 0.27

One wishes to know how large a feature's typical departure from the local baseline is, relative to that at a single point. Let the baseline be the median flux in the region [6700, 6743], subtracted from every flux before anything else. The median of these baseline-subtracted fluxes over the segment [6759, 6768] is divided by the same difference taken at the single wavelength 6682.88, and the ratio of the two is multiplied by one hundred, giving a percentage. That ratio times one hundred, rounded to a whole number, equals 575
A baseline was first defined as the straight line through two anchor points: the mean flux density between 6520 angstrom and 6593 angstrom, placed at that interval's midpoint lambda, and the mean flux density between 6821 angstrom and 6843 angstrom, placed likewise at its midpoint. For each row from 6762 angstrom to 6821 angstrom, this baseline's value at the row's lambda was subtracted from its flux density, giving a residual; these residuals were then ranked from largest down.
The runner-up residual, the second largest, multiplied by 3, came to 2.2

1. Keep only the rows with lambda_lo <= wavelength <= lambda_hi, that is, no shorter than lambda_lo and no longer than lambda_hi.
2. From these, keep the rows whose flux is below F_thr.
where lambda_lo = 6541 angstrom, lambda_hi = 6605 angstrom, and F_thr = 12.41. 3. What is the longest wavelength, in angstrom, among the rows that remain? 6600.30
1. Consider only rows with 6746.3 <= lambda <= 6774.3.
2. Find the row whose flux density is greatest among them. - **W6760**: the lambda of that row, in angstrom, 6754.04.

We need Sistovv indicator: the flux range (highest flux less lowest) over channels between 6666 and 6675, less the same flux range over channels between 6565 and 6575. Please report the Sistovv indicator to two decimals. -0.10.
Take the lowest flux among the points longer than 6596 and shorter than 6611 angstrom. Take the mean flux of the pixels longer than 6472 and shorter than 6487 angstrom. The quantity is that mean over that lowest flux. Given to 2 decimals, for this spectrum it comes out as 1.00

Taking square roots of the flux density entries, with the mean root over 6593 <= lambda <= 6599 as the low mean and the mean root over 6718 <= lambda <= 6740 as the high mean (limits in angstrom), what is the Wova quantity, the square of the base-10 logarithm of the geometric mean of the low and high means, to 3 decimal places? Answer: 0.302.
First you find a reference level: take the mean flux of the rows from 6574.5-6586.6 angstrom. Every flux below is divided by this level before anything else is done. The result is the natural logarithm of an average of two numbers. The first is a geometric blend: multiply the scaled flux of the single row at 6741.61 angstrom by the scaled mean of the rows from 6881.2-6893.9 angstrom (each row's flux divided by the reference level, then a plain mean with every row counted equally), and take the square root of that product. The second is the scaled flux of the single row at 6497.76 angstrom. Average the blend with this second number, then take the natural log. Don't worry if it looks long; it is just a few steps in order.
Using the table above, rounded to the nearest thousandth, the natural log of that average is 0.075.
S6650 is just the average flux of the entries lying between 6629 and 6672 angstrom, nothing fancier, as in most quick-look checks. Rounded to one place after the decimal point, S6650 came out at 12.5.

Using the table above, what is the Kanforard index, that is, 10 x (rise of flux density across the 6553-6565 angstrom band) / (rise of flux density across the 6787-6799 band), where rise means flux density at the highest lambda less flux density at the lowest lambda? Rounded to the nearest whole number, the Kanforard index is 31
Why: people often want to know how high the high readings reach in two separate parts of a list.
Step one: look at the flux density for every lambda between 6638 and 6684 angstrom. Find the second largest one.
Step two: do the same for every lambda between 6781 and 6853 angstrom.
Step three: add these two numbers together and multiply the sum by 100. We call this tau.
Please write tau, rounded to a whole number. 2635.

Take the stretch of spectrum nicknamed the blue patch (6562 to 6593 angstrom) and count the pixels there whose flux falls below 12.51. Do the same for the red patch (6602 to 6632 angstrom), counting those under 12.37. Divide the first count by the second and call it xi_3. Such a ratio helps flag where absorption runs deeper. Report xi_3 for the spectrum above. 10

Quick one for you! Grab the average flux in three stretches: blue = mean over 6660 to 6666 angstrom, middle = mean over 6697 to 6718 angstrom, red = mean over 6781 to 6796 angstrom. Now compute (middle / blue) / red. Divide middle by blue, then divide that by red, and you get 0.0786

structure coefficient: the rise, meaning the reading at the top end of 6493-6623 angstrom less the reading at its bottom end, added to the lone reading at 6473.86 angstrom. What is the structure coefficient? 13.3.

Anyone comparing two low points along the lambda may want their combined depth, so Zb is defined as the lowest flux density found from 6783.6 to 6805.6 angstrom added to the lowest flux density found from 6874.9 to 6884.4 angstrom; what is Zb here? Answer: 25.6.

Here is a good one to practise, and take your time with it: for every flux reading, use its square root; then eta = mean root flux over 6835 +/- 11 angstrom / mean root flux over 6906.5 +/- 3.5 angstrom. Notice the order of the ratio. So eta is 0.990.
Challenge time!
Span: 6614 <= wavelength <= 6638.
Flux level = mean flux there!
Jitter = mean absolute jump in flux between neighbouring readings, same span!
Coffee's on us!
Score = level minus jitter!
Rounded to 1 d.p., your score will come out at 12.5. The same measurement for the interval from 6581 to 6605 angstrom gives 12.0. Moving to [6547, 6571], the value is 11.8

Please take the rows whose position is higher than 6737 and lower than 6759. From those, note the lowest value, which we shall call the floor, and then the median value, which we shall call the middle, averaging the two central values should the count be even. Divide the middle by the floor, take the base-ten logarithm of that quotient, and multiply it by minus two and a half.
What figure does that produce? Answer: -0.017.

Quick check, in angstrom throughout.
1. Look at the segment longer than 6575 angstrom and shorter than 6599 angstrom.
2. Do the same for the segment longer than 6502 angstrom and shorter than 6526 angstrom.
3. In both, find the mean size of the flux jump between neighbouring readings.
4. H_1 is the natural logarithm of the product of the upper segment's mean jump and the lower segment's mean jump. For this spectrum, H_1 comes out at -2.88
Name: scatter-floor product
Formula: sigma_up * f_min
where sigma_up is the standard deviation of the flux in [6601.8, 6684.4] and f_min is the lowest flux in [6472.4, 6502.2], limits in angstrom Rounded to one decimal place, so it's 3.3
